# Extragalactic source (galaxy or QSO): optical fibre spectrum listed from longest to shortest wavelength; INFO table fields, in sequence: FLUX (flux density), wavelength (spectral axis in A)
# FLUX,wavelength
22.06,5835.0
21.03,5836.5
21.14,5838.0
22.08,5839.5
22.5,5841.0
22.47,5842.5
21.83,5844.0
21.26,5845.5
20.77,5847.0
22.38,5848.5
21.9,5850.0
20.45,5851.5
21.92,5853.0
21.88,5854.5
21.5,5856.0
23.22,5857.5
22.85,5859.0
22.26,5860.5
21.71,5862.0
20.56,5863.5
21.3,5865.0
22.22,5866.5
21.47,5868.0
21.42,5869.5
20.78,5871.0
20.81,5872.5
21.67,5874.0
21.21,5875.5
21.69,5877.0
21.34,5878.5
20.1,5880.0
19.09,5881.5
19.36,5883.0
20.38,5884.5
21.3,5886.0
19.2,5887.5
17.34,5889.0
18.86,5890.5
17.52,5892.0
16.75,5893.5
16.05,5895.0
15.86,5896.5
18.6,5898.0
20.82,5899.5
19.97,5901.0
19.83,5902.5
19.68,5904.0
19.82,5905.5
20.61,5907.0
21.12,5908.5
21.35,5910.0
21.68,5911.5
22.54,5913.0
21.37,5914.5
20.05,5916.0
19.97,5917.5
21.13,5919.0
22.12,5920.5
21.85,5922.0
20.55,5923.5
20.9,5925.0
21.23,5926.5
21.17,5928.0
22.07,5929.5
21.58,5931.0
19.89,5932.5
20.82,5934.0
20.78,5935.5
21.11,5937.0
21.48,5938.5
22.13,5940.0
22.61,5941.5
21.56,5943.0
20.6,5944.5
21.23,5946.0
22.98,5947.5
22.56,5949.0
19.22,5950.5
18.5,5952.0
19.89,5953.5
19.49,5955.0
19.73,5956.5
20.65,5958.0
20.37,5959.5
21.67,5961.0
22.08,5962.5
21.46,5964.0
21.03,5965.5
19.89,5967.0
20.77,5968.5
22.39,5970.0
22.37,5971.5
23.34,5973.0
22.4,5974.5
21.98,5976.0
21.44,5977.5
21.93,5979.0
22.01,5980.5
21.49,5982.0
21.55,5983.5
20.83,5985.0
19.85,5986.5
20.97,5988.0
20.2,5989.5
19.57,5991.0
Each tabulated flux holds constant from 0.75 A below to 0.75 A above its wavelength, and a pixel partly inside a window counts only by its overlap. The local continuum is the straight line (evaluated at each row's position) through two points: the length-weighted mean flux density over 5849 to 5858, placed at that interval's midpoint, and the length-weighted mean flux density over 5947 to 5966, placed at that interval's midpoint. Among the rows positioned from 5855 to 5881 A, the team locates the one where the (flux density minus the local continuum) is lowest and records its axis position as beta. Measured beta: 5880.0 A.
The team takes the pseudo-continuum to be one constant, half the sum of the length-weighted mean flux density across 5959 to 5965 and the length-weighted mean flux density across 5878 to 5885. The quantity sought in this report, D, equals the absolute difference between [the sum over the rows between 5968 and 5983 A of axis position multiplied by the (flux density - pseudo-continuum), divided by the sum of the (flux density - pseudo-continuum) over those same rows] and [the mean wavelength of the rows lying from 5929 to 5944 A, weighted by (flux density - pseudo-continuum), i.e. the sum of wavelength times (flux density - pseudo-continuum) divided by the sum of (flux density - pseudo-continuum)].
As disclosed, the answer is 37.0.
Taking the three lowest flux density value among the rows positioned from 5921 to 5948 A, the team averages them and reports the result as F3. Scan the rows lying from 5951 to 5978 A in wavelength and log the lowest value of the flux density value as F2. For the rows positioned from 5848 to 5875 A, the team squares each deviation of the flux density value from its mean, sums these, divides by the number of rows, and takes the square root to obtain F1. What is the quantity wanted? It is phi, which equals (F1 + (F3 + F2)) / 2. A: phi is 19.8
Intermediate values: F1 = 0.7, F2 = 18.5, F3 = 20.3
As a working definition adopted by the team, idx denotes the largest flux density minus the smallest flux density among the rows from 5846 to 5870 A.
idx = 2.8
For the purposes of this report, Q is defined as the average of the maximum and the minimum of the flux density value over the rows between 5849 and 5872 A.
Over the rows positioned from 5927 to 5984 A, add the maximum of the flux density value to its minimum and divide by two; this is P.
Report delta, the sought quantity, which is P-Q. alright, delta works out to -0.9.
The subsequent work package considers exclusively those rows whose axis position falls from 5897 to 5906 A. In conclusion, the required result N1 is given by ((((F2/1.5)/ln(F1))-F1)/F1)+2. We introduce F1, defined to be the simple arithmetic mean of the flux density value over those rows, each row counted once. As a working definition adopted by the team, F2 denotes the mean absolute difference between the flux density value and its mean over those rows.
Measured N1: 1.00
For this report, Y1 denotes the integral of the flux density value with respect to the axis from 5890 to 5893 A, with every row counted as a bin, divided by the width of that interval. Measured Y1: 18.0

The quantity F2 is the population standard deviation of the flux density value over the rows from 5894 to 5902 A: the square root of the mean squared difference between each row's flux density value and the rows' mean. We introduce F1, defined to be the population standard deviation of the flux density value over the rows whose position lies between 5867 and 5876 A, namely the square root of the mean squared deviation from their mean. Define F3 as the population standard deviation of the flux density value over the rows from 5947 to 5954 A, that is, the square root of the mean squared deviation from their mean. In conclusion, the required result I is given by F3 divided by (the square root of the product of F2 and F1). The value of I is 2.21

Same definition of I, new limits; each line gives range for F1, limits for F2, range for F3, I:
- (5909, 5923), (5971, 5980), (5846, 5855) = 1.00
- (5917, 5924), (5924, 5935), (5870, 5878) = 0.56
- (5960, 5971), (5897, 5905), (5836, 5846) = 0.77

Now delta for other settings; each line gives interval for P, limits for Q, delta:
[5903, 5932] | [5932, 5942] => -0.1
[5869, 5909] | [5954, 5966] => -2.0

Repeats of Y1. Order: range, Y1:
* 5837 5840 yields 21.5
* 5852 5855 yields 21.8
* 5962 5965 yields 21.7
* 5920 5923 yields 21.9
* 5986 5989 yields 20.4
